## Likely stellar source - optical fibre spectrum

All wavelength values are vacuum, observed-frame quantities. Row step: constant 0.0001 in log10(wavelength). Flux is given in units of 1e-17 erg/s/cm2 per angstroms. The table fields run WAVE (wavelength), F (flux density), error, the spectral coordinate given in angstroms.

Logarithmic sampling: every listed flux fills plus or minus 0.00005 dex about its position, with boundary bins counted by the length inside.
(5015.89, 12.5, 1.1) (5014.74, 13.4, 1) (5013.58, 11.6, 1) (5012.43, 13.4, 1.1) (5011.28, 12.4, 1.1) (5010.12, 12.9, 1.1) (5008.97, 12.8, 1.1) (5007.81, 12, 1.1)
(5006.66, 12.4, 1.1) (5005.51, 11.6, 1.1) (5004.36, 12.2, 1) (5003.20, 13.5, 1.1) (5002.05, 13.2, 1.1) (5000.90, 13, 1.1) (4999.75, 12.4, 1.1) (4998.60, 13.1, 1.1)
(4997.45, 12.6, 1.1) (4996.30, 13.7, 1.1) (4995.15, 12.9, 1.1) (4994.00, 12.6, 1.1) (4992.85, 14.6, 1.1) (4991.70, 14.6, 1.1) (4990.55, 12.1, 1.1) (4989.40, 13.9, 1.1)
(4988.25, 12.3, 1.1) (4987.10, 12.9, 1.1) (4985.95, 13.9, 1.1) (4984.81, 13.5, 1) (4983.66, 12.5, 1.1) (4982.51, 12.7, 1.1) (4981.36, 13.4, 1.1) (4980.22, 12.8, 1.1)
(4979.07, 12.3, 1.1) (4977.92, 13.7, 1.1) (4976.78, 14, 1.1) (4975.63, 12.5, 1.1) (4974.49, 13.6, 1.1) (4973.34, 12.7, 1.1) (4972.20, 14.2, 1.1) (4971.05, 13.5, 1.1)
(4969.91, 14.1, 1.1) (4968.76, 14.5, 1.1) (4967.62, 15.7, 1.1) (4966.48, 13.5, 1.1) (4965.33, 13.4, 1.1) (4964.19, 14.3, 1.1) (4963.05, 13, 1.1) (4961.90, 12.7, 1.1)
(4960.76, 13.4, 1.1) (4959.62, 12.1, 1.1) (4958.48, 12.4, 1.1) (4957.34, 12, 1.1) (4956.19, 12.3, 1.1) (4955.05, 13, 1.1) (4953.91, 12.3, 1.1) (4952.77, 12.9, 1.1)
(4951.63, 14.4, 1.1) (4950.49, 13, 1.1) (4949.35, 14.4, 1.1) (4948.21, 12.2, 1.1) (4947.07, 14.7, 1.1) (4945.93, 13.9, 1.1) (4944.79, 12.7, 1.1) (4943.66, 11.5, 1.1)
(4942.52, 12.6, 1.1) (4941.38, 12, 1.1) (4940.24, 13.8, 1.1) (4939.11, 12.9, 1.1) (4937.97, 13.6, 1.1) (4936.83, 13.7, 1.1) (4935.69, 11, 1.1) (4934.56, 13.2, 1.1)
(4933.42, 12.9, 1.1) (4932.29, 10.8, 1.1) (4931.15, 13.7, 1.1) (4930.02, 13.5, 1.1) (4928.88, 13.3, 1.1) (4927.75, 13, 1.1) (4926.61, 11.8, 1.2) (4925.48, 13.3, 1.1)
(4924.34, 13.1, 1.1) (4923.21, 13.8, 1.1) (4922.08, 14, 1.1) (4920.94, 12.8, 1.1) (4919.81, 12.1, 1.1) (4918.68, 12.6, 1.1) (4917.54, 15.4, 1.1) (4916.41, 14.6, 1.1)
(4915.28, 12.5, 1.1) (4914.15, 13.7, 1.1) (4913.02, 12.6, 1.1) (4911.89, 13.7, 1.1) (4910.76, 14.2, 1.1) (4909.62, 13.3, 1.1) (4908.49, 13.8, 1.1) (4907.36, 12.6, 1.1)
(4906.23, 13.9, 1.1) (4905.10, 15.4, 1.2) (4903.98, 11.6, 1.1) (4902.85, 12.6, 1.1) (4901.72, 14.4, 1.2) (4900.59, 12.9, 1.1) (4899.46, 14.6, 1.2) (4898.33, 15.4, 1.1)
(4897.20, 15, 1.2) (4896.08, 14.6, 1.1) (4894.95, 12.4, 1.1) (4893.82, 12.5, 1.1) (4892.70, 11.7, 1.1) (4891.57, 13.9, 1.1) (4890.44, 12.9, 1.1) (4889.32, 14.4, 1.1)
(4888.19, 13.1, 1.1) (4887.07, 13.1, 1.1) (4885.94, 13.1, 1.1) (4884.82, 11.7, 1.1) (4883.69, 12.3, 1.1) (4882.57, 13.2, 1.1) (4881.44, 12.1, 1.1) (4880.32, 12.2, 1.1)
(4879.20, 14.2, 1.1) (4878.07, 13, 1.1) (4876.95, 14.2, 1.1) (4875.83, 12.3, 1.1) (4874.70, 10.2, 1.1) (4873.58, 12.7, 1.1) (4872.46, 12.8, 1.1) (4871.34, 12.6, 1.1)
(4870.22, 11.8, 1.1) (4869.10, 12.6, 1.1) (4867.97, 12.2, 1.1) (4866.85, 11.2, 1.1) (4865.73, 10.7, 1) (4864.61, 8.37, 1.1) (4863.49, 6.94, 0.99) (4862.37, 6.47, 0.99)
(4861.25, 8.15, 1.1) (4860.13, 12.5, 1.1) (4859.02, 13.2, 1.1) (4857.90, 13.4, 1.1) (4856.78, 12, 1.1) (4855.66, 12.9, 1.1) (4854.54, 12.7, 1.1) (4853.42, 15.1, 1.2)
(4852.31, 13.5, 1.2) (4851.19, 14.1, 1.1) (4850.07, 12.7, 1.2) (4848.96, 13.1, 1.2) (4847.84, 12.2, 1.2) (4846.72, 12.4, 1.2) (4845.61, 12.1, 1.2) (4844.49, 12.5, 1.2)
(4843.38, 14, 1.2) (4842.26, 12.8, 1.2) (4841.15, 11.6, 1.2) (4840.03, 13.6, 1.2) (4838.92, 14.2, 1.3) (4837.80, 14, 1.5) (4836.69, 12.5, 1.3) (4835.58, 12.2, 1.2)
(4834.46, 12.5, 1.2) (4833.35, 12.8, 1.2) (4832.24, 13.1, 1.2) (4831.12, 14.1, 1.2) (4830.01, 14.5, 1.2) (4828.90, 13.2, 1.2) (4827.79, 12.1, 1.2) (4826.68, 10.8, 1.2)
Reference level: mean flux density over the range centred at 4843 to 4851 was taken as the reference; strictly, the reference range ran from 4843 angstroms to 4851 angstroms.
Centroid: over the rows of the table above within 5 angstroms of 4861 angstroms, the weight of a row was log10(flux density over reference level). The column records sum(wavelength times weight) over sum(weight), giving 4863.1 angstroms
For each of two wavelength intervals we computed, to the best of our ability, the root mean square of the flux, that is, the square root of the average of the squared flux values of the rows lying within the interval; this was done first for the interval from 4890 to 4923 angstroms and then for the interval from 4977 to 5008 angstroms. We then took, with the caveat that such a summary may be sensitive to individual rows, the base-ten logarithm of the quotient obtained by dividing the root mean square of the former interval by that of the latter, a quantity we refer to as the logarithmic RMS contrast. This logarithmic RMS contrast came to 0.02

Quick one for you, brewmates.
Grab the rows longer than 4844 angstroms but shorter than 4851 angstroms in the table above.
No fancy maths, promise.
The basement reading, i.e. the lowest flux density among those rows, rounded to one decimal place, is 12.1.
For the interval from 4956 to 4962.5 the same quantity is 12.0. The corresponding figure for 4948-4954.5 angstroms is 12.2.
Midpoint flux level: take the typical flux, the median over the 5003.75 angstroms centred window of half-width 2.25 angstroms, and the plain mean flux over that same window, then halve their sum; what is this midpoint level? 12.7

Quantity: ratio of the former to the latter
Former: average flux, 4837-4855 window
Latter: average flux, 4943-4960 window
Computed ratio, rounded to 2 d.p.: 1.02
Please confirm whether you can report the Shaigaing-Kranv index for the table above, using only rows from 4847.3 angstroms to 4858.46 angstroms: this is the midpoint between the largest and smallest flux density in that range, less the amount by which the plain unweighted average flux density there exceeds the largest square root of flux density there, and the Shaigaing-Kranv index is 4.27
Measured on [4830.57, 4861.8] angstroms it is 2.66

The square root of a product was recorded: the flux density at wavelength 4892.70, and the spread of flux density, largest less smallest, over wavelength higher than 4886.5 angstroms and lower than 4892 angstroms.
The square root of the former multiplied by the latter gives 4.2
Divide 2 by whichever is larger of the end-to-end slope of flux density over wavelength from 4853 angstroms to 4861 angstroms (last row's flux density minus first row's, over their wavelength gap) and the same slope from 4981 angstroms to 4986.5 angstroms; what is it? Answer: 18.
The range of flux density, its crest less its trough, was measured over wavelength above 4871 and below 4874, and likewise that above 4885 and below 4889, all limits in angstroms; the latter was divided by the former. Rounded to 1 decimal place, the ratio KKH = 0.0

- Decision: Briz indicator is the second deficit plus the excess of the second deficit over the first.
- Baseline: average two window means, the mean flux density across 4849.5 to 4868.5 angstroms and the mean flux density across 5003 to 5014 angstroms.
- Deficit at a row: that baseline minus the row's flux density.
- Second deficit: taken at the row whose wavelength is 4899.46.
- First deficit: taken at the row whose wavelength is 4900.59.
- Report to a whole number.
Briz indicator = -4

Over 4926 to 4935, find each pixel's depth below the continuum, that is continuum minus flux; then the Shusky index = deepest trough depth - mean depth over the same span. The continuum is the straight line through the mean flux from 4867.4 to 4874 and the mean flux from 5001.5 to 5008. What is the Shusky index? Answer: 2.0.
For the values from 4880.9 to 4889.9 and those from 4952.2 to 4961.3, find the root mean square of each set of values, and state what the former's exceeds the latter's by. 0.3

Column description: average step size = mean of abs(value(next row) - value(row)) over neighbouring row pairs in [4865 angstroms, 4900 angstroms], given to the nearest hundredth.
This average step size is 0.98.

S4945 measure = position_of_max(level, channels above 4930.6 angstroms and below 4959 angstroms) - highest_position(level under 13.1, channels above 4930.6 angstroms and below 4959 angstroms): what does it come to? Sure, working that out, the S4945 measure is -11.4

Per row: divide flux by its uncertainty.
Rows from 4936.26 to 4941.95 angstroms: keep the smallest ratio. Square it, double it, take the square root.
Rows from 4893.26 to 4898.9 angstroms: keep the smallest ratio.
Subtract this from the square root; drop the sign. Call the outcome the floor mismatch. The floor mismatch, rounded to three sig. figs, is 4.16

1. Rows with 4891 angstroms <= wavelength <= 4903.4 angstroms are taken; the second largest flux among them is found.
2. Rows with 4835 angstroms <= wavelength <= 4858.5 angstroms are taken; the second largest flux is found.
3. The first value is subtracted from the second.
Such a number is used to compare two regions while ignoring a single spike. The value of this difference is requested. -0.8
